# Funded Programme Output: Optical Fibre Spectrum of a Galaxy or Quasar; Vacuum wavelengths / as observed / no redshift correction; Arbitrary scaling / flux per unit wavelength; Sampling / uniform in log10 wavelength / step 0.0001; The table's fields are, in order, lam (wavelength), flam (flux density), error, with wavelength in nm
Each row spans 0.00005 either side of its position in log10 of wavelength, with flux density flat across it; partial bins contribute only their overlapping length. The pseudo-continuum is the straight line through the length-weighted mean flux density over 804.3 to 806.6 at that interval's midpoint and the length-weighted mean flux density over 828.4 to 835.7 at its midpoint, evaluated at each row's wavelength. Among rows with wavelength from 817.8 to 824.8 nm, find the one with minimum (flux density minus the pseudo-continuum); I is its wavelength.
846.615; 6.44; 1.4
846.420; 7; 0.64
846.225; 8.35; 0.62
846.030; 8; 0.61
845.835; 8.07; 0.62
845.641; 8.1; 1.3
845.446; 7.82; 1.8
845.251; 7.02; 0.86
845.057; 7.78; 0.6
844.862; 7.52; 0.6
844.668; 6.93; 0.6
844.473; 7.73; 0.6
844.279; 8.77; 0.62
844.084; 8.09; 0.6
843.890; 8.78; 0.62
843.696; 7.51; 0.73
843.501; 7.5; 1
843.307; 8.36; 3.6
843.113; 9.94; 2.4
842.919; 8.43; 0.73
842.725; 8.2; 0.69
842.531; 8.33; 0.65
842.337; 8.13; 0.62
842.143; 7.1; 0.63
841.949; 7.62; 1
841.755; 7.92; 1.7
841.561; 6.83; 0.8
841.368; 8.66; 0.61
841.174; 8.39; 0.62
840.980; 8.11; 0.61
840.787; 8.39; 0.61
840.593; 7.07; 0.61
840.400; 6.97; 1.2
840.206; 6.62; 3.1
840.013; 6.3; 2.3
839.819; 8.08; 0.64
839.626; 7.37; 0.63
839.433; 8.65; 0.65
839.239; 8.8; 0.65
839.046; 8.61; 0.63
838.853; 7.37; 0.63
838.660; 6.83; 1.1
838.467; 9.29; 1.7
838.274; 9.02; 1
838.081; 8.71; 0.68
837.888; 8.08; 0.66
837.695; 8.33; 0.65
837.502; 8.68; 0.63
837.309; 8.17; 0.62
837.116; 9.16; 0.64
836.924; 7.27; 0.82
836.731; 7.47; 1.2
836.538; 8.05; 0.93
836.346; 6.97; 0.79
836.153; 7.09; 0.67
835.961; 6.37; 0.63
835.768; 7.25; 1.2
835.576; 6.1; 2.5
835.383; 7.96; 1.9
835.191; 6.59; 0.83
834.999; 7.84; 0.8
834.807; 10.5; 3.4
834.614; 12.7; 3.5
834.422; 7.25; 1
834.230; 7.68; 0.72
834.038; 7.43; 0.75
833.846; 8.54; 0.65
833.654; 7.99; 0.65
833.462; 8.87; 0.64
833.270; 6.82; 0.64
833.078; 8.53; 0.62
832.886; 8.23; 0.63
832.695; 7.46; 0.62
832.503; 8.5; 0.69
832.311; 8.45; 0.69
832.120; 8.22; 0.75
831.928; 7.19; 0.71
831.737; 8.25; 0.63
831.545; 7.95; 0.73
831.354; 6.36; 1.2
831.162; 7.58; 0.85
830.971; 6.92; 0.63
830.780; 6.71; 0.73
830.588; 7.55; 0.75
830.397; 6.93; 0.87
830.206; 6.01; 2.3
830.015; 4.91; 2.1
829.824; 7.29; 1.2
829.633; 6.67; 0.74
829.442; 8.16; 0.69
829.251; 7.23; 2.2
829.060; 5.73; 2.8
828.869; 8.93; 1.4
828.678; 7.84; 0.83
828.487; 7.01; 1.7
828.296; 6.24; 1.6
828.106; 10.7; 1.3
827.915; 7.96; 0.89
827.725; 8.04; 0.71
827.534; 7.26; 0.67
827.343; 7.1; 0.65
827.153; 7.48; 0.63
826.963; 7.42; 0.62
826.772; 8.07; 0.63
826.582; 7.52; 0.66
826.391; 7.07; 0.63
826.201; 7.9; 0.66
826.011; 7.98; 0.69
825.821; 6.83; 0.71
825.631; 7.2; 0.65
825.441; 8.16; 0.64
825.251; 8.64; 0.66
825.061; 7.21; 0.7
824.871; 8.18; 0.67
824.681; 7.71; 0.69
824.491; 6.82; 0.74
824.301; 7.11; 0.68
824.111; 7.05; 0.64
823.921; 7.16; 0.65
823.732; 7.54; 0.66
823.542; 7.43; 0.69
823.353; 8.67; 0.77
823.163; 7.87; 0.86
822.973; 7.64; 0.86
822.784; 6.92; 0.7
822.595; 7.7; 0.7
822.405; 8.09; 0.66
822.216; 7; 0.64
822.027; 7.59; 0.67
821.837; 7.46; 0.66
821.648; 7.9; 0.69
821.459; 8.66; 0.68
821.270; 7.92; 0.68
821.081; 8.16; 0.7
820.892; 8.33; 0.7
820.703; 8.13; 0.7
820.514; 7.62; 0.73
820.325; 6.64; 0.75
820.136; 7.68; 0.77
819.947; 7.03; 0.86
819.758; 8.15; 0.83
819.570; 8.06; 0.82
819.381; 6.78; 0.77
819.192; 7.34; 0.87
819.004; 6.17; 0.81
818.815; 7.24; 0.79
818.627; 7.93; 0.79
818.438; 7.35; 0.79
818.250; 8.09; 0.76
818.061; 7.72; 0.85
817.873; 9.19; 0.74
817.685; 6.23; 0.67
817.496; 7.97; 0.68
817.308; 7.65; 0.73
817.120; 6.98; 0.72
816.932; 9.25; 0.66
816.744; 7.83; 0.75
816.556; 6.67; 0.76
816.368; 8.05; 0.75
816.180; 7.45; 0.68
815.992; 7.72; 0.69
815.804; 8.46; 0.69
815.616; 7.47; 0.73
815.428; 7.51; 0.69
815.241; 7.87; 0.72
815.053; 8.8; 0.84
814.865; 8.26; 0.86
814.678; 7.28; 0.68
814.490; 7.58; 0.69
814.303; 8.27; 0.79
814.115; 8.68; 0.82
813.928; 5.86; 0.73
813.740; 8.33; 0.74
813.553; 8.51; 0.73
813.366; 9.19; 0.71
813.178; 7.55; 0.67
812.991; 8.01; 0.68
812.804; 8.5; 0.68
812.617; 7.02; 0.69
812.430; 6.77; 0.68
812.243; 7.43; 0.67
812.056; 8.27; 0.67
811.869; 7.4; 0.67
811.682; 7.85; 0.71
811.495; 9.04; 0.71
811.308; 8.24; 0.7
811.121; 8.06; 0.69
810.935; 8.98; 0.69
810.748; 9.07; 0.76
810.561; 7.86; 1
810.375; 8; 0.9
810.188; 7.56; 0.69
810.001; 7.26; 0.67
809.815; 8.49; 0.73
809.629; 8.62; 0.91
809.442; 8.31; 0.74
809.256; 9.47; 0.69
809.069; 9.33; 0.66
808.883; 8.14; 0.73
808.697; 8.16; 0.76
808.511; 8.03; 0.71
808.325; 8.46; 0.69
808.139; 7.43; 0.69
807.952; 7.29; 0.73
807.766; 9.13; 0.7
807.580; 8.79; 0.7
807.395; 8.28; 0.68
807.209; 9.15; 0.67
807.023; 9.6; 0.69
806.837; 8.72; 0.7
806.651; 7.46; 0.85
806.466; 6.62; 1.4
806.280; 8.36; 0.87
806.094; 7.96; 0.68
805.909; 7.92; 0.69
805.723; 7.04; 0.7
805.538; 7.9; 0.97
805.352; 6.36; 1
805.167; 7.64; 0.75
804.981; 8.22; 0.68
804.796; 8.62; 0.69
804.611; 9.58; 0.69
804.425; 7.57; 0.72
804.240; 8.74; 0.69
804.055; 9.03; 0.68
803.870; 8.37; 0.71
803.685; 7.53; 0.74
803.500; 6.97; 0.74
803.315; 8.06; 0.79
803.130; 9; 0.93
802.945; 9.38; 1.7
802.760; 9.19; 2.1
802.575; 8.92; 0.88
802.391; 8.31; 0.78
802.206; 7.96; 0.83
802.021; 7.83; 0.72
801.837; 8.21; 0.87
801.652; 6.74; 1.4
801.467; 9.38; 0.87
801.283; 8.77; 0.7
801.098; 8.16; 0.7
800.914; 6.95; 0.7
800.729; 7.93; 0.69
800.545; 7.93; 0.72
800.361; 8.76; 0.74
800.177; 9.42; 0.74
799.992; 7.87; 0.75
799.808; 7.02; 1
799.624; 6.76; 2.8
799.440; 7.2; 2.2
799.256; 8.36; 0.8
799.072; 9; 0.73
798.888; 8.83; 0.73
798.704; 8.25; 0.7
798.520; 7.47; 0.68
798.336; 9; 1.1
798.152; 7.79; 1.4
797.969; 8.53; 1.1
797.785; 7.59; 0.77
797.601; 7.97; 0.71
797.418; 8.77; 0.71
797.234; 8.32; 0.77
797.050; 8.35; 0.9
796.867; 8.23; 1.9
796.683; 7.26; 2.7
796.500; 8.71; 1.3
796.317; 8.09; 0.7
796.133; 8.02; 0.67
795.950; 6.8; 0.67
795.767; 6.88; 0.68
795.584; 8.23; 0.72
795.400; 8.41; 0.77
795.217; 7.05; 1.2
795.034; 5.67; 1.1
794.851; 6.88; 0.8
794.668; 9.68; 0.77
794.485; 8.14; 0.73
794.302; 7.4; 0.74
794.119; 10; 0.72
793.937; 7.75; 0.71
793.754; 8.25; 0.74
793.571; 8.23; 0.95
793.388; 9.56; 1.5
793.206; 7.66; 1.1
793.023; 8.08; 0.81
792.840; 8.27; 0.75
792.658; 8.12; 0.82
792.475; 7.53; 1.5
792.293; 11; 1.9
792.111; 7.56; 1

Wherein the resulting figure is 819.004 nm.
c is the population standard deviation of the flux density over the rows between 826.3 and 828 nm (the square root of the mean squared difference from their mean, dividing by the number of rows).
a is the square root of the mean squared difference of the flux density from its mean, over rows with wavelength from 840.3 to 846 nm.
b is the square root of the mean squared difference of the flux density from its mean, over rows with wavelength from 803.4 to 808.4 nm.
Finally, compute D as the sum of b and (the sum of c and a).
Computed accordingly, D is 1.89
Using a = 0.68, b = 0.8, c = 0.37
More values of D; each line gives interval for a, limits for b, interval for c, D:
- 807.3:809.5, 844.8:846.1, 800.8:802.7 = 1.79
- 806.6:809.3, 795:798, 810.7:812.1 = 2.11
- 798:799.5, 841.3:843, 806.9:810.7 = 1.93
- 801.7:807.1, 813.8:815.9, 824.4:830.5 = 2.63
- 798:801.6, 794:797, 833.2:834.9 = 3.64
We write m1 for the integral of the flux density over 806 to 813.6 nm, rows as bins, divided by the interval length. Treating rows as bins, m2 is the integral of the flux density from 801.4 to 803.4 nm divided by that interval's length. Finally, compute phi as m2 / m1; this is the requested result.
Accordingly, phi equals 1.03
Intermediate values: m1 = 8.20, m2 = 8.4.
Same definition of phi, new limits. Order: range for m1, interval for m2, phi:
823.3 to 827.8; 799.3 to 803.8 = 1.07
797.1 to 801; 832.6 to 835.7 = 1.01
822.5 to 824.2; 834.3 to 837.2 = 1.05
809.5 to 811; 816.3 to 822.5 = 0.93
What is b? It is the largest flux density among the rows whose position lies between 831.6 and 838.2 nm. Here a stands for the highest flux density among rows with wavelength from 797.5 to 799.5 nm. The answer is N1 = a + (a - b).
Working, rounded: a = 9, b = 12.7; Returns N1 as 5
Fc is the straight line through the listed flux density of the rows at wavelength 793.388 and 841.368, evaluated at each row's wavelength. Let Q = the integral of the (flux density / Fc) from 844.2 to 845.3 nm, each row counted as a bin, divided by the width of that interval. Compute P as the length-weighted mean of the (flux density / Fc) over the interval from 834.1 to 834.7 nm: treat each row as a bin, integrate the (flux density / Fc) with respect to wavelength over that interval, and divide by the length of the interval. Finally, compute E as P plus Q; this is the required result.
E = 1.92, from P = 1.03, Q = 0.888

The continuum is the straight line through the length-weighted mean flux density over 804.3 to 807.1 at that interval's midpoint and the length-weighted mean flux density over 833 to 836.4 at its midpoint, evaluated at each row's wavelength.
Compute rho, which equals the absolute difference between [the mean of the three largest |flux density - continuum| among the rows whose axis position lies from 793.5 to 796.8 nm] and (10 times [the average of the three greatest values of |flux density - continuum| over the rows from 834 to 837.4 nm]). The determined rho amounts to 29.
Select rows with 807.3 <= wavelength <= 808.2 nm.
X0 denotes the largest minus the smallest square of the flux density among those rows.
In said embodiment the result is 30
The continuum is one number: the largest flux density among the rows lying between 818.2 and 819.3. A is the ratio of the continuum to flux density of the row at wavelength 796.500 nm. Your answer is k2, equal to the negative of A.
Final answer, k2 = -0.93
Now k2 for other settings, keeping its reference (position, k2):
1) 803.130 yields -0.90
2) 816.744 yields -1.03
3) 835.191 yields -1.23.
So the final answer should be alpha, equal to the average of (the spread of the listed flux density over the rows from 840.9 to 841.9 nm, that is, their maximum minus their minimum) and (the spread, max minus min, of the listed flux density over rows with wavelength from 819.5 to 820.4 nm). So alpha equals 1.67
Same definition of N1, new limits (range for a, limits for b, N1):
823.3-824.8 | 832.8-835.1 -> 5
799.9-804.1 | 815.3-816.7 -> 10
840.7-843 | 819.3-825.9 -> 9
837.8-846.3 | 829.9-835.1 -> 7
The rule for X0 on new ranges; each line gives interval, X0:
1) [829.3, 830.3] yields 42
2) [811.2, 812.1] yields 27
